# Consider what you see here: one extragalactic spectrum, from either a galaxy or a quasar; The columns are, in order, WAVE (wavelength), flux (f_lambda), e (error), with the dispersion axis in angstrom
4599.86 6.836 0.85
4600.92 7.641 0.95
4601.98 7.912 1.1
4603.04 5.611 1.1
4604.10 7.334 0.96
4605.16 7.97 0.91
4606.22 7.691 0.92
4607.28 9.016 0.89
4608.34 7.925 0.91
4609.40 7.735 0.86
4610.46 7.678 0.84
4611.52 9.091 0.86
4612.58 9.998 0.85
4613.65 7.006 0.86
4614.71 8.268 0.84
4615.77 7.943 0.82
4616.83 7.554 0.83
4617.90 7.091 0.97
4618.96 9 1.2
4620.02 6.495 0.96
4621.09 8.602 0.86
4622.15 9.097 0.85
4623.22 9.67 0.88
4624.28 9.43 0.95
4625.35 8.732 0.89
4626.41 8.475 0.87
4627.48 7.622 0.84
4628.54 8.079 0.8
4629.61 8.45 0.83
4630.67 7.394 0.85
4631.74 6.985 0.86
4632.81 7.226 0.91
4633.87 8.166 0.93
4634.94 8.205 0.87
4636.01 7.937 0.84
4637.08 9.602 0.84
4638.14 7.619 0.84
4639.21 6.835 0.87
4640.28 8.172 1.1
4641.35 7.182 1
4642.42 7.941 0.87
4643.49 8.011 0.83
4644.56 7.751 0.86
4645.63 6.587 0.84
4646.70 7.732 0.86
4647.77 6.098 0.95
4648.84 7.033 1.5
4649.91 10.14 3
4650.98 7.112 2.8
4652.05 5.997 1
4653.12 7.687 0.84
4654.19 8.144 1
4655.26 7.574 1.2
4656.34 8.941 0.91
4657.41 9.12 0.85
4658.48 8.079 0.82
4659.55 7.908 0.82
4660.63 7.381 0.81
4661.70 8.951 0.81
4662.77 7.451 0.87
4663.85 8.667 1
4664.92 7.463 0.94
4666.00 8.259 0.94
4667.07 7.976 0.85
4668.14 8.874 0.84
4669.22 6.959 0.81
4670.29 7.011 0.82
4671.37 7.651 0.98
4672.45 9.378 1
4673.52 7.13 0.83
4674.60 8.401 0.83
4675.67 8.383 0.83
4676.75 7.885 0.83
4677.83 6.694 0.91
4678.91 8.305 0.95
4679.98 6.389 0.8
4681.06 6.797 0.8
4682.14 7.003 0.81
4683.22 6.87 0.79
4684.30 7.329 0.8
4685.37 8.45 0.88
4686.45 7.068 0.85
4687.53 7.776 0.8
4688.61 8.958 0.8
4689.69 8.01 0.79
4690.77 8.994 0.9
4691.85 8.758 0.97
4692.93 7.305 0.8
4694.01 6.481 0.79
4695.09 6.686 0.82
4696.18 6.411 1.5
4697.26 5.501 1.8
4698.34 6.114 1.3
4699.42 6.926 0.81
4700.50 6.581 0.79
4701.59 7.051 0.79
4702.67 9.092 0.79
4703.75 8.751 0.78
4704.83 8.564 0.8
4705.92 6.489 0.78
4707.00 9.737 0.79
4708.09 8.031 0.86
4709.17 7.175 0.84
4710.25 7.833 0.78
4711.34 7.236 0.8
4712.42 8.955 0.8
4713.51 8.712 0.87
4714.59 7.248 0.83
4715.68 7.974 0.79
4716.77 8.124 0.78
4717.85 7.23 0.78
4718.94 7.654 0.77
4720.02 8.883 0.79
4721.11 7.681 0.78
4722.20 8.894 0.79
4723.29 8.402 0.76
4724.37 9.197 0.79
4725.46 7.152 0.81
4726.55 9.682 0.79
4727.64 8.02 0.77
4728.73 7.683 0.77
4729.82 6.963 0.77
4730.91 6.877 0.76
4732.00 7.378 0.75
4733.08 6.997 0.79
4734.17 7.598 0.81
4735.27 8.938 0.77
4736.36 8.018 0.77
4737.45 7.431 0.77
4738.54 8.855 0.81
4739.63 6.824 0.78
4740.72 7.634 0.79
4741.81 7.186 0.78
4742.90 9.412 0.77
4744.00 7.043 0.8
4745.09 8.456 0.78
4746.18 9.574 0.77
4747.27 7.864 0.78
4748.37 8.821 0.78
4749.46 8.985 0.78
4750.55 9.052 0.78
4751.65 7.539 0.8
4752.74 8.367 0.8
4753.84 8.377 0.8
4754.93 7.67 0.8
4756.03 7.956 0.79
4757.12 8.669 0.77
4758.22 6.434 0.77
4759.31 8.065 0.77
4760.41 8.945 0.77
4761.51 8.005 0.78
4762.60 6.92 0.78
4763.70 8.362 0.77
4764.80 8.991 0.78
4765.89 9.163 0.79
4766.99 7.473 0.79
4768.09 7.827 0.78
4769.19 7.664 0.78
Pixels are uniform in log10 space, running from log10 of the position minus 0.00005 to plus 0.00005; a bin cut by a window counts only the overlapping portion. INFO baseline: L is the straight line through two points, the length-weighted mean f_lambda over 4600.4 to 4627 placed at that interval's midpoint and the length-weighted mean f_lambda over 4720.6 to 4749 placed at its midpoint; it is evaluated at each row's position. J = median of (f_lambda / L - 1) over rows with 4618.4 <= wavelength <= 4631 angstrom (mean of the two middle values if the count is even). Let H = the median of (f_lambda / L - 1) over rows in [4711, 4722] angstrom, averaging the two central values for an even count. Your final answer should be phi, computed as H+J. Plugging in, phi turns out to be 0.03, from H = -0.03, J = 0.05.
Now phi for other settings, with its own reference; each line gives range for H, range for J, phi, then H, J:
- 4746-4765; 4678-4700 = -0.08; 0.04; -0.13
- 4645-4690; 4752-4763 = -0.04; -0.05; 0.00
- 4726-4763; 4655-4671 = -0.02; 0.00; -0.01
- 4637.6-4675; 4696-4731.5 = -0.09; -0.04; -0.04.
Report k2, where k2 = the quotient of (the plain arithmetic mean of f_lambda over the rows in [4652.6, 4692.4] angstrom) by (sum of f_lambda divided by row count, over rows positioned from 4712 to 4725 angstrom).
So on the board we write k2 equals 0.96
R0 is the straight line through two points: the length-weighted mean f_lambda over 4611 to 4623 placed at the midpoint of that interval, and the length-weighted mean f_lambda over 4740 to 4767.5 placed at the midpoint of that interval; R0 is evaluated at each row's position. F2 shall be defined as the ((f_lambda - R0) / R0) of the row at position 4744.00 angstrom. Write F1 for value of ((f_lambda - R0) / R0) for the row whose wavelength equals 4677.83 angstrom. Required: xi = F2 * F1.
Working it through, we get 0.026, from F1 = -0.18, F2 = -0.14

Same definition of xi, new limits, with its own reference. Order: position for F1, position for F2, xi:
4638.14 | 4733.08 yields 0.011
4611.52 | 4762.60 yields -0.016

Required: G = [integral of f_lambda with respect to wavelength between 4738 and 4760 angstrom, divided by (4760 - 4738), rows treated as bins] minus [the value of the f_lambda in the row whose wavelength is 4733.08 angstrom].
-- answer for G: 1.15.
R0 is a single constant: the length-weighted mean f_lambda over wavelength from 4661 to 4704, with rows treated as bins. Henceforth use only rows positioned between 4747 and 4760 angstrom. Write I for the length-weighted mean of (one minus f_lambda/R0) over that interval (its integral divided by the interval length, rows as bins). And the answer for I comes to -0.07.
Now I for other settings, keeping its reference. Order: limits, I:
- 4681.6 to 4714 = 0.00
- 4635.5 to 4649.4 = 0.00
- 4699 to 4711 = -0.03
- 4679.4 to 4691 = 0.01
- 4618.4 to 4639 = -0.08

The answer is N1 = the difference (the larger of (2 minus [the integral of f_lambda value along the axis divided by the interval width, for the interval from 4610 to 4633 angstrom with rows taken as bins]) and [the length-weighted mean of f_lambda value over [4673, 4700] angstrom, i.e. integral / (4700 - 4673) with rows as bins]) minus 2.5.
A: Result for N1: 4.88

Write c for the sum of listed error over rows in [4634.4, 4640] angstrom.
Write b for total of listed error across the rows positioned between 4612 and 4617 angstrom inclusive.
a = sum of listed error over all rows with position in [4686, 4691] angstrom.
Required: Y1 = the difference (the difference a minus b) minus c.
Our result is -4.3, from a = 4.1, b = 4.20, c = 4.26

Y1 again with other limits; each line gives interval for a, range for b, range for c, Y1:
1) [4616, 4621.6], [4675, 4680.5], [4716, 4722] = -3.4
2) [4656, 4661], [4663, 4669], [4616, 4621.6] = -5.2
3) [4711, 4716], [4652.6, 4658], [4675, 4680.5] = -5.0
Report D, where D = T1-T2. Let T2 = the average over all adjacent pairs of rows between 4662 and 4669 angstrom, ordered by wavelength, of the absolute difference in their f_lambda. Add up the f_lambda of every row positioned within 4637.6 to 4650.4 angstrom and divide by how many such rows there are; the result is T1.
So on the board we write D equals 6.71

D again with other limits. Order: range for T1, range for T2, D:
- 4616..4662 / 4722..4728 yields 6.44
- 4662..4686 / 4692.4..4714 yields 6.74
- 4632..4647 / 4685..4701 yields 7.01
